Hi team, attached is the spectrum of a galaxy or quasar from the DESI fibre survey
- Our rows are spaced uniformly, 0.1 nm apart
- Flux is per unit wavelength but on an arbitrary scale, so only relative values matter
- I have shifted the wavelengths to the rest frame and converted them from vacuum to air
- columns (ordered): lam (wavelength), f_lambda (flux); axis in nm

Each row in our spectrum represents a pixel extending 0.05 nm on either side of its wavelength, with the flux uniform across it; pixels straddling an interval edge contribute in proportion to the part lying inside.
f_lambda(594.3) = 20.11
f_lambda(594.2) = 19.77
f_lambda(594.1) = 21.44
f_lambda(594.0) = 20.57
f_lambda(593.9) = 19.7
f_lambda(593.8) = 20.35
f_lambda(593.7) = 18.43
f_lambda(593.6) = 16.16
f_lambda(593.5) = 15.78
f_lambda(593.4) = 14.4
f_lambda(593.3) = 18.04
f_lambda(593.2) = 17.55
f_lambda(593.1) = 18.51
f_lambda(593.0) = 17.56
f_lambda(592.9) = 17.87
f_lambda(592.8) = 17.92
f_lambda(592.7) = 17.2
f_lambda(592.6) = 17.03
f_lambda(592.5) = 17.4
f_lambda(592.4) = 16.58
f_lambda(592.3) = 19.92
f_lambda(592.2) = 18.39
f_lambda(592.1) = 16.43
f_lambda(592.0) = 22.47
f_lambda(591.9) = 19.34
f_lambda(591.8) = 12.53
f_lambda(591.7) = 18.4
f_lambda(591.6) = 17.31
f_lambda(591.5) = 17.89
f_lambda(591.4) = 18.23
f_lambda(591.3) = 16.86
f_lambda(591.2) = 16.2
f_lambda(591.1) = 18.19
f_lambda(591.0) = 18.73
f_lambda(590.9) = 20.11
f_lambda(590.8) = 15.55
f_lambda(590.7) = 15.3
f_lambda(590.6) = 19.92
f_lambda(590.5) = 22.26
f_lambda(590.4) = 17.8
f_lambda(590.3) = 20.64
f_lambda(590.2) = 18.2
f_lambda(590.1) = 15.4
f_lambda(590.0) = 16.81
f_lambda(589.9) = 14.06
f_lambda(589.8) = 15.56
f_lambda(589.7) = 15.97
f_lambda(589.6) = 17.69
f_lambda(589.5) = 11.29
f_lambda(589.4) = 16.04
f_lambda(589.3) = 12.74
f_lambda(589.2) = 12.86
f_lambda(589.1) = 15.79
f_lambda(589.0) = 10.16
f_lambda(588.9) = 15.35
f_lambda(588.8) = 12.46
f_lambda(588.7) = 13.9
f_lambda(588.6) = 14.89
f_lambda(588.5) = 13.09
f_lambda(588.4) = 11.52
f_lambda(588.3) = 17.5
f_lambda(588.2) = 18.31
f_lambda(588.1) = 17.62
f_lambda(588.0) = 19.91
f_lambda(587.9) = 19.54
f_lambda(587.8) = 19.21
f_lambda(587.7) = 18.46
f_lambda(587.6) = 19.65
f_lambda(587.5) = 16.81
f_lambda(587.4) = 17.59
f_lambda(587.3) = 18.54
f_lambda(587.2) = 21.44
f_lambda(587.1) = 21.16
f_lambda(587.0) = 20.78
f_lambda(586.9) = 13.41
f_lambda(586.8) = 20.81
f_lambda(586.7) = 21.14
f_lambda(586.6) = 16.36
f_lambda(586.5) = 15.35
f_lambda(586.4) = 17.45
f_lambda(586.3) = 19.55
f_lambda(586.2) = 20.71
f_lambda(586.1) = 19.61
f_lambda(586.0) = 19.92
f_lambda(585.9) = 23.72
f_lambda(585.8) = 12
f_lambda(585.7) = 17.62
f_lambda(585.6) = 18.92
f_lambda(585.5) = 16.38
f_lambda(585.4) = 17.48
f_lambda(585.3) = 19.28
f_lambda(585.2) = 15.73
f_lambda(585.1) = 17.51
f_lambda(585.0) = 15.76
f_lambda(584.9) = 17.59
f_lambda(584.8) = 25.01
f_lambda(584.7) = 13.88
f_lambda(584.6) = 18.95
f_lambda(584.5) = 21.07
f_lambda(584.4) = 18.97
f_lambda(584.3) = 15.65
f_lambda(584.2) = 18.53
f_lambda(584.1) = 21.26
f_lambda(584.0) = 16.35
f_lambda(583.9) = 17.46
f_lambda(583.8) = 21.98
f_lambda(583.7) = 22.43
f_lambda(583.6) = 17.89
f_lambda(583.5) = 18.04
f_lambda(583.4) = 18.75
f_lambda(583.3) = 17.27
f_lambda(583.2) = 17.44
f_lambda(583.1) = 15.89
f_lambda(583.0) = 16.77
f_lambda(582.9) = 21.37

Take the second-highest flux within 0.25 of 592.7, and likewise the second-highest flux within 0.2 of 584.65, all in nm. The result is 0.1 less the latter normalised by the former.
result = -1.08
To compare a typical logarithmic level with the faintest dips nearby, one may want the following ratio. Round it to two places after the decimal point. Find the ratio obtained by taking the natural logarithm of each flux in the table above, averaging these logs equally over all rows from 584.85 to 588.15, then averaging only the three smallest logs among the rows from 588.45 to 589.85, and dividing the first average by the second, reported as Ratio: 1.20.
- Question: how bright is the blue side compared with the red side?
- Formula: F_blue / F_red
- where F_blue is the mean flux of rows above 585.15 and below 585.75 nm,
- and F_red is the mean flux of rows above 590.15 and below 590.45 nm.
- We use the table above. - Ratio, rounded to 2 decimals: 0.93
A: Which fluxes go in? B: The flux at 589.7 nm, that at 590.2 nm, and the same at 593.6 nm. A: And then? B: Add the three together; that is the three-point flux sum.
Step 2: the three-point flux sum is 50.3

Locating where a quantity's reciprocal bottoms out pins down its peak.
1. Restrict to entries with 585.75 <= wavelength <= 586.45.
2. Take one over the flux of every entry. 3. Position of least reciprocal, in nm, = 585.9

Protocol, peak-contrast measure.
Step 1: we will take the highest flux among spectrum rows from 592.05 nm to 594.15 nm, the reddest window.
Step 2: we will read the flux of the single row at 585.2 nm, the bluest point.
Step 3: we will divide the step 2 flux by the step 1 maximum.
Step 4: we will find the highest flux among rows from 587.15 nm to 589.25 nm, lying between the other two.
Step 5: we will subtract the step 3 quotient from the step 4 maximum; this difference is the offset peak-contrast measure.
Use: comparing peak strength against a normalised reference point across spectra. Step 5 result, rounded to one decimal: 20.7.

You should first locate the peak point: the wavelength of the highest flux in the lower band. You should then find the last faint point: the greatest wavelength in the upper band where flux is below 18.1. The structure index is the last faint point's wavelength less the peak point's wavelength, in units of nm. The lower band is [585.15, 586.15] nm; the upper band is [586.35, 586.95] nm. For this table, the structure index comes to 1.00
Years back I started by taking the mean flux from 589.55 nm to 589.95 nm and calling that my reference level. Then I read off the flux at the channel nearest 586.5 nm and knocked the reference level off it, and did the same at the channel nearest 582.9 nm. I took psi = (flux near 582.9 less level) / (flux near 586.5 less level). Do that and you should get -11.8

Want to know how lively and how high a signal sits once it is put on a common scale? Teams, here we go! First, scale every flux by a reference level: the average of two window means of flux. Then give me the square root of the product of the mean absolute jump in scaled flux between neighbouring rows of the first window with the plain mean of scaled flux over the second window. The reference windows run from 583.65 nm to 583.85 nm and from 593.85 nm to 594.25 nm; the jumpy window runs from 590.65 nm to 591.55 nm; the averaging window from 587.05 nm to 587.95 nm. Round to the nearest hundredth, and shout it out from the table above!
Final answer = 0.24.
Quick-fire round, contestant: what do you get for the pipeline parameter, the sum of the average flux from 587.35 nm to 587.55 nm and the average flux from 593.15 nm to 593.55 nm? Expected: 33.6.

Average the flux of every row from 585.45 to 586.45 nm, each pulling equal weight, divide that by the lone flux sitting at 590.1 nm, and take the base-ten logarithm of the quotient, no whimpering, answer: 0.08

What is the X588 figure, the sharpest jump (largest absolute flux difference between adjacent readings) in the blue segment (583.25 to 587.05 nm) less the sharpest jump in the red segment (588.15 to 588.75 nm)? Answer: 5.7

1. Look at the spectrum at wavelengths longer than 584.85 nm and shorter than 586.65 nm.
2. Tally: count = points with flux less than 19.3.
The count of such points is 13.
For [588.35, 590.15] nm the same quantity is 18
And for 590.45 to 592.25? 13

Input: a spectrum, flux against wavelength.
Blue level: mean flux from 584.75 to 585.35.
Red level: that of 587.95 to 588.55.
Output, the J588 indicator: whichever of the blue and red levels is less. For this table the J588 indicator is 16.3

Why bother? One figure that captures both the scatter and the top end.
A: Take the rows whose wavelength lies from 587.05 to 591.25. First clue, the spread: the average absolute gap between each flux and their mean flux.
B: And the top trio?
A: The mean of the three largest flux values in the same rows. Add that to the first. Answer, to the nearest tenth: 24.0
